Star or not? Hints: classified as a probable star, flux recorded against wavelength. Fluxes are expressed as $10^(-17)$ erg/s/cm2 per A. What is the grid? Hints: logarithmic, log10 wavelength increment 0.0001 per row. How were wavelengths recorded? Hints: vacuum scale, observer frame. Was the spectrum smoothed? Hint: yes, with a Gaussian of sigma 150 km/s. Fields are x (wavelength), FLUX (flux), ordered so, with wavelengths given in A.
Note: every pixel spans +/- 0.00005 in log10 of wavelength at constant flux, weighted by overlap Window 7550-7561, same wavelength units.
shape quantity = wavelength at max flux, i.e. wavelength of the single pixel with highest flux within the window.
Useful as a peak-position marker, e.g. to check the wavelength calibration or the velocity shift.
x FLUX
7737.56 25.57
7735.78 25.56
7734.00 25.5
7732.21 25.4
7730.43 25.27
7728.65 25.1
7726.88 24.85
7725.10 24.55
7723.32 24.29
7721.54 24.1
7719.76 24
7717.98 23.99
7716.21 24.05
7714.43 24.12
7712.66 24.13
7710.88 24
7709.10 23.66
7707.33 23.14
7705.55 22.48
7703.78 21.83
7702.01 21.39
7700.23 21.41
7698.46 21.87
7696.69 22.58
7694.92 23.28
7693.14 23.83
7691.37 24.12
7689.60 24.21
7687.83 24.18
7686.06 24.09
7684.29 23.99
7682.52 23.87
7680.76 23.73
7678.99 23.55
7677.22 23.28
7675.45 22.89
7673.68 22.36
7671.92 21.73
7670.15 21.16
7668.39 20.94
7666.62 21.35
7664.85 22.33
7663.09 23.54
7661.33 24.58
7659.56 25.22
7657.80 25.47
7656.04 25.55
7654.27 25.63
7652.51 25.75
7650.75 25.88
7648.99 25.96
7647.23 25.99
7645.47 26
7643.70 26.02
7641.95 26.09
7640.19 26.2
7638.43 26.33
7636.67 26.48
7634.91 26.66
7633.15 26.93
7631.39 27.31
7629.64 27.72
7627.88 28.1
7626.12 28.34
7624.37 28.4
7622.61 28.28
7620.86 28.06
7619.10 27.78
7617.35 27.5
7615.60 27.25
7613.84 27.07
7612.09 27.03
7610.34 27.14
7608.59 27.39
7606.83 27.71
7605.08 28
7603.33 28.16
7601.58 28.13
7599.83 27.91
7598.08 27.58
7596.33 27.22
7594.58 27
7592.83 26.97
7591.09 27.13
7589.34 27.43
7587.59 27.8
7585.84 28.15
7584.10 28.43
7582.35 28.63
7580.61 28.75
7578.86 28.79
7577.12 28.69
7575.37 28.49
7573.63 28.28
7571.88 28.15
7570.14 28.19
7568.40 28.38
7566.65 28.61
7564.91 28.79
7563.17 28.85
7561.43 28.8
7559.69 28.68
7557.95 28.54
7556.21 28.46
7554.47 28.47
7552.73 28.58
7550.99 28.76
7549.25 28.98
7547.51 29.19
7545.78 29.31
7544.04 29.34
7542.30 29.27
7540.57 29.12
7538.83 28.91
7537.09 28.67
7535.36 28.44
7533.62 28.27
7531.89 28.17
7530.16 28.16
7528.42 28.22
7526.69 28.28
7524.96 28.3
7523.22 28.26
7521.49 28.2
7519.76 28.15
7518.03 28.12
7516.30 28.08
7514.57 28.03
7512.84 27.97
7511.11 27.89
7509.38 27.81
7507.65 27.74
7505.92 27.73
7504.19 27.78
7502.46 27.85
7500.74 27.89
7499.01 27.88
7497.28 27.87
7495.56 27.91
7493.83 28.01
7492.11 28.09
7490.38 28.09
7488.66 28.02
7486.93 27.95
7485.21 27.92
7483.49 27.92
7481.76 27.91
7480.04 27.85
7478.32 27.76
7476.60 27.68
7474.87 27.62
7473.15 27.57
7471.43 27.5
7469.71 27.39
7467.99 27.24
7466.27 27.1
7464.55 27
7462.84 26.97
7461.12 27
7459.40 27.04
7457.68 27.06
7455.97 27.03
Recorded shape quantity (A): 7550.99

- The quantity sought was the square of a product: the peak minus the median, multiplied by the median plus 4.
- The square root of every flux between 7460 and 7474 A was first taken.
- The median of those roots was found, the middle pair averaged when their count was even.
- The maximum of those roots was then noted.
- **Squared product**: 0.12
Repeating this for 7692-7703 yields 2.13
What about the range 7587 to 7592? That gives 0.11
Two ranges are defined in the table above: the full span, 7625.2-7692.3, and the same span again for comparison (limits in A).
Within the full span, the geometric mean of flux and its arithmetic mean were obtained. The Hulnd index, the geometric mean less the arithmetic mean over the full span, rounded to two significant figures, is -0.076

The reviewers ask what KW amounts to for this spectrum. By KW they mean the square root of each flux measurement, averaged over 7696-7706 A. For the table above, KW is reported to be 4.7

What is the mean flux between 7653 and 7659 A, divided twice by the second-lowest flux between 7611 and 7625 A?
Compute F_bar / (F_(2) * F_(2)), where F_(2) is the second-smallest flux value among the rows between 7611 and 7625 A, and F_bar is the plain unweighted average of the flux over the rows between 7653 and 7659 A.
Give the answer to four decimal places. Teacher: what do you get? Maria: 0.0349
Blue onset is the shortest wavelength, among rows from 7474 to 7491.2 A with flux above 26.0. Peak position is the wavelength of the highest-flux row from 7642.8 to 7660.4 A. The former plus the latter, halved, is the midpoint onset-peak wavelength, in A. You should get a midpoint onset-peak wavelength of 7559.3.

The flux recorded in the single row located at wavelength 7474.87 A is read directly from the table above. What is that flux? 27.62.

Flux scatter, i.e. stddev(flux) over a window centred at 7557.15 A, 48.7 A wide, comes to 0.33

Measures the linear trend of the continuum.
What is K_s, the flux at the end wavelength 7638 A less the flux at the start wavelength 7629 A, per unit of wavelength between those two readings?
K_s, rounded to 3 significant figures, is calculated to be -0.176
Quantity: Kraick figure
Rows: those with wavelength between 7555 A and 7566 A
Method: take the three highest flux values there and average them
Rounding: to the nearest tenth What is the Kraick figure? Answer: 28.8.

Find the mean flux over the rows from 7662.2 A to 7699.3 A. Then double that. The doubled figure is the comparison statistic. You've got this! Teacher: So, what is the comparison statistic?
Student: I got 46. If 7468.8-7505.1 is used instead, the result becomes 56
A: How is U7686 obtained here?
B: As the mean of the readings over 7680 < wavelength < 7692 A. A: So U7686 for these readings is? 24.0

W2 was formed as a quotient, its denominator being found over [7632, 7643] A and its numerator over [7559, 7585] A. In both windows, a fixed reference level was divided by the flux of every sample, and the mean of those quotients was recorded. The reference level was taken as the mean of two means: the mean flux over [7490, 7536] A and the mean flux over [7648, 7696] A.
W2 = 0.926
